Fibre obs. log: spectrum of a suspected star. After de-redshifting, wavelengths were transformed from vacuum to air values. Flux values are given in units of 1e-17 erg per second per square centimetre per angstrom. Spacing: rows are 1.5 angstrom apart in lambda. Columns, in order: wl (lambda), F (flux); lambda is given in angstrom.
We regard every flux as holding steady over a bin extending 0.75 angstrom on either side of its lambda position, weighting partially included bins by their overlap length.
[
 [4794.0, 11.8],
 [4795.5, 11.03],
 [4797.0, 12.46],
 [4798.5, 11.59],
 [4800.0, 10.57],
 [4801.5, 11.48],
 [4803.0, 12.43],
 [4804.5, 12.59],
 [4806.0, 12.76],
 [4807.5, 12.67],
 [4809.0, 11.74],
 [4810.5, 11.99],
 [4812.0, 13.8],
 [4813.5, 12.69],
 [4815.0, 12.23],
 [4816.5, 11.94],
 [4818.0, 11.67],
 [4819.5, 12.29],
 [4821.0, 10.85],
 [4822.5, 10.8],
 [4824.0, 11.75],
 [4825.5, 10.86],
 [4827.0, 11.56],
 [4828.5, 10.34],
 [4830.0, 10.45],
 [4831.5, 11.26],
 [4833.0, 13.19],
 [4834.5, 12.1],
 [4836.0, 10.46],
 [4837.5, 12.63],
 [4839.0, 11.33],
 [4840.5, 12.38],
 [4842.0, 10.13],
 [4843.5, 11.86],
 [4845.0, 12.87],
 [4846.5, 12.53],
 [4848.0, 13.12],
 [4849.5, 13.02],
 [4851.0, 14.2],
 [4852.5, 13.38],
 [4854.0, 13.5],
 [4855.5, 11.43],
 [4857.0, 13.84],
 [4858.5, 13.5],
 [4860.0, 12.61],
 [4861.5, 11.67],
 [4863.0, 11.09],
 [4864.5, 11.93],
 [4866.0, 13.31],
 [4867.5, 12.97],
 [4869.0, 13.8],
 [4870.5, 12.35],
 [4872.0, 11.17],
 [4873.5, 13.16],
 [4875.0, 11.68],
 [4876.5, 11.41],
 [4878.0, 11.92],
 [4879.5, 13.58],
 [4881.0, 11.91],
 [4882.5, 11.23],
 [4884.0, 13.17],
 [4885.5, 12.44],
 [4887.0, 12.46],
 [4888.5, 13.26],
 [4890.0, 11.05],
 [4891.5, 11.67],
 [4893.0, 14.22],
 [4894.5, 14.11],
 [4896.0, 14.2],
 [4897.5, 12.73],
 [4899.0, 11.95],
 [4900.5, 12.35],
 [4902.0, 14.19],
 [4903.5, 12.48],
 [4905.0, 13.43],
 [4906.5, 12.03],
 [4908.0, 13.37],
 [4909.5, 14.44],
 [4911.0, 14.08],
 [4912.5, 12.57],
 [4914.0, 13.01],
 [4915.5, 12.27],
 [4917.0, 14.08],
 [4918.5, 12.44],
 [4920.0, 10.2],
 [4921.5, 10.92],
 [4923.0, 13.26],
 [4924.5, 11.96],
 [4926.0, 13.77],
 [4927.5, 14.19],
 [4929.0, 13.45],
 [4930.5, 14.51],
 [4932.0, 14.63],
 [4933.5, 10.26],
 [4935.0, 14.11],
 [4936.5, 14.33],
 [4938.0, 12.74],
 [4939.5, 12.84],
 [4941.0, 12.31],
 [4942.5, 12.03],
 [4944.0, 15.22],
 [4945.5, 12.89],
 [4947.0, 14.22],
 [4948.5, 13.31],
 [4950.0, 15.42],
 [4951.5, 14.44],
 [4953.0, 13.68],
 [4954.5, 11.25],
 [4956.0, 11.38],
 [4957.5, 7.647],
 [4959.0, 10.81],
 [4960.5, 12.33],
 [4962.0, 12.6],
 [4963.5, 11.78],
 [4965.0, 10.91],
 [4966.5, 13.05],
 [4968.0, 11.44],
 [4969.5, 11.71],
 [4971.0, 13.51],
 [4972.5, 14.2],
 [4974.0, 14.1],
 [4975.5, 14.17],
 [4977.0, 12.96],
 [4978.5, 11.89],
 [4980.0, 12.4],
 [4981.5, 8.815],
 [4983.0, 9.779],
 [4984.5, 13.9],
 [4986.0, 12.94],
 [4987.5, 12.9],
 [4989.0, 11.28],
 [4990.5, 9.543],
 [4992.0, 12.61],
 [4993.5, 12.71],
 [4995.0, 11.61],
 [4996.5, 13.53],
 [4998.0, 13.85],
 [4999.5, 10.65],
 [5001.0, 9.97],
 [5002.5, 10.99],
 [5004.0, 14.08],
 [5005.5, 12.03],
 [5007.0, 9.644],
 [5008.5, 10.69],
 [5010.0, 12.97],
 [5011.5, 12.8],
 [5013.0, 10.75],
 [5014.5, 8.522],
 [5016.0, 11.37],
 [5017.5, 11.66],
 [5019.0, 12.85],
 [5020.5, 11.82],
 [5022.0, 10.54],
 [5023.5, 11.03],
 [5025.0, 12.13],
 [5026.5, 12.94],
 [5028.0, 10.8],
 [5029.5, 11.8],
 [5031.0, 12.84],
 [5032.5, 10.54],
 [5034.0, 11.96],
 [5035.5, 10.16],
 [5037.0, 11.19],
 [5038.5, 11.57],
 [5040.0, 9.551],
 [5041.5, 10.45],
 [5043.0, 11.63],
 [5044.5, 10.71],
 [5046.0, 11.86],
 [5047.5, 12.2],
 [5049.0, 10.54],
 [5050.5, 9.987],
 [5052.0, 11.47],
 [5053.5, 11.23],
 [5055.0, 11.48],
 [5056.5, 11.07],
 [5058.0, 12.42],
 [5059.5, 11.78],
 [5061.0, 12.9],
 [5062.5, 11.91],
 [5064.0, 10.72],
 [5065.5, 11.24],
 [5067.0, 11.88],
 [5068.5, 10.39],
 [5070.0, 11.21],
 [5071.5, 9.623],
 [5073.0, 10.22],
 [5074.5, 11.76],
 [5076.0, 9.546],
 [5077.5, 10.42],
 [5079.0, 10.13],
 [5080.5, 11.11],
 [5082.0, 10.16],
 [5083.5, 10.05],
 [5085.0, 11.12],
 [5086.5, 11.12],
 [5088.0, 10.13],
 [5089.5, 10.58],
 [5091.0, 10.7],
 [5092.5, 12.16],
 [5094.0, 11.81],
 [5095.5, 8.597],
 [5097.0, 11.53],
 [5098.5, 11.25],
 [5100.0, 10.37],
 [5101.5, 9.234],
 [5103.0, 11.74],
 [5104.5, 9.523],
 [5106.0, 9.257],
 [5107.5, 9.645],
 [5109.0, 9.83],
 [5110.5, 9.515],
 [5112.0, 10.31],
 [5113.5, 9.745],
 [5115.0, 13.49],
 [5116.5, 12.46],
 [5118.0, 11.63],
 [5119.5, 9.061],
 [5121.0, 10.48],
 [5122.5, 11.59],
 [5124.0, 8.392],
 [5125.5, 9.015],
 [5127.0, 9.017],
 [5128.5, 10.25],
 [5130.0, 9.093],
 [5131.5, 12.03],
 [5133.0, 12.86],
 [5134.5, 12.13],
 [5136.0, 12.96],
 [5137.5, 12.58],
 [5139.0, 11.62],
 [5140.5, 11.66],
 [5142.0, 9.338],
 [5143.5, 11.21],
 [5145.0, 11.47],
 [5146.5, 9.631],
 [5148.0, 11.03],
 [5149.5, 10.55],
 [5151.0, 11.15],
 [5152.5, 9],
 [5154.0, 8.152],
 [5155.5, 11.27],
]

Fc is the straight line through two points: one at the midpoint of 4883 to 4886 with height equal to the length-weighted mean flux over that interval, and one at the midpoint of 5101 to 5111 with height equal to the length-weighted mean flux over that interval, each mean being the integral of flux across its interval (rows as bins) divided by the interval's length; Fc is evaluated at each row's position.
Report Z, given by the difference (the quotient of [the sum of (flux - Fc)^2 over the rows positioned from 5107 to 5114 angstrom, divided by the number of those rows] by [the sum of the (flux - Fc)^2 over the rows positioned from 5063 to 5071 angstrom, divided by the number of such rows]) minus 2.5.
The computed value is -2.4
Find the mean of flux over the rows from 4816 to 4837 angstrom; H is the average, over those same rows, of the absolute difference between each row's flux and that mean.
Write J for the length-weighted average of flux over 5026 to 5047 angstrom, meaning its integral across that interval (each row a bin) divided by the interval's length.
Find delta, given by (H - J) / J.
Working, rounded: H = 0.7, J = 11.3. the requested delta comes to -0.940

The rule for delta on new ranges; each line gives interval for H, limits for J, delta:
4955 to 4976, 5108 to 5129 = -0.874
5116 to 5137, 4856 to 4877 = -0.883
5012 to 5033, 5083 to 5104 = -0.917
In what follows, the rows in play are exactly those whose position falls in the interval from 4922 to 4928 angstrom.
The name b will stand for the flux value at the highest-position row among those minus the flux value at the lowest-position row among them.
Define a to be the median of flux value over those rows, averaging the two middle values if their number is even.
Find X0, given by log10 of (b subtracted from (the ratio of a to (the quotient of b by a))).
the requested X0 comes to 2.3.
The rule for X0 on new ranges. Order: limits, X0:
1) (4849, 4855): 2.6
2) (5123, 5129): 1.6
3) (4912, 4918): 2.0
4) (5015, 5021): 2.5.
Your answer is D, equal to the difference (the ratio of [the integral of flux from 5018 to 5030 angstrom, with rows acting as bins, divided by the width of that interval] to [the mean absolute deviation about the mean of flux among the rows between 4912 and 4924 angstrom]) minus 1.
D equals 12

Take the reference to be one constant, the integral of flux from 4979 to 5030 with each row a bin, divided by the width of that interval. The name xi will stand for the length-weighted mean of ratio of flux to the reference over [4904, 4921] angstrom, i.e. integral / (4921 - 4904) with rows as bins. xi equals 1.10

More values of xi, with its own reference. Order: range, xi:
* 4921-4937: 1.14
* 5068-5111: 0.90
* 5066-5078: 0.91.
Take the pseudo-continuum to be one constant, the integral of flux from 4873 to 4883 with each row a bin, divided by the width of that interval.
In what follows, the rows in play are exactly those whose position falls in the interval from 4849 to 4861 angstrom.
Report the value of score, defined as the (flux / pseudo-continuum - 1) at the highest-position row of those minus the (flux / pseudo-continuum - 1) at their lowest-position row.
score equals -0.03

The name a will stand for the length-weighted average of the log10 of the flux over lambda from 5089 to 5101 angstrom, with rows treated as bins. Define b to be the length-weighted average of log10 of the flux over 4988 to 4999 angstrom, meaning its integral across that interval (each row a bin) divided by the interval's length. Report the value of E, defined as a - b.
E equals -0.05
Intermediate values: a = 1.03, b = 1.08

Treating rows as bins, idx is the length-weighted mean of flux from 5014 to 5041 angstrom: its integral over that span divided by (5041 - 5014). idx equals 11.3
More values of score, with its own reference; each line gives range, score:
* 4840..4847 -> 0.01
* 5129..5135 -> 0.25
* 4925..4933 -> 0.07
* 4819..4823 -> -0.12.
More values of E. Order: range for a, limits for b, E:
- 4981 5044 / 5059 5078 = 0.02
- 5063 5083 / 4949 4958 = -0.06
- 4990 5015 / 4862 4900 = -0.03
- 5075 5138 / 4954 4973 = -0.04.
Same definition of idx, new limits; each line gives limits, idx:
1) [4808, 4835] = 11.8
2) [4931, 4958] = 13.0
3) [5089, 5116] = 10.5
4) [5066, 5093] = 10.7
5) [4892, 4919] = 13.2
